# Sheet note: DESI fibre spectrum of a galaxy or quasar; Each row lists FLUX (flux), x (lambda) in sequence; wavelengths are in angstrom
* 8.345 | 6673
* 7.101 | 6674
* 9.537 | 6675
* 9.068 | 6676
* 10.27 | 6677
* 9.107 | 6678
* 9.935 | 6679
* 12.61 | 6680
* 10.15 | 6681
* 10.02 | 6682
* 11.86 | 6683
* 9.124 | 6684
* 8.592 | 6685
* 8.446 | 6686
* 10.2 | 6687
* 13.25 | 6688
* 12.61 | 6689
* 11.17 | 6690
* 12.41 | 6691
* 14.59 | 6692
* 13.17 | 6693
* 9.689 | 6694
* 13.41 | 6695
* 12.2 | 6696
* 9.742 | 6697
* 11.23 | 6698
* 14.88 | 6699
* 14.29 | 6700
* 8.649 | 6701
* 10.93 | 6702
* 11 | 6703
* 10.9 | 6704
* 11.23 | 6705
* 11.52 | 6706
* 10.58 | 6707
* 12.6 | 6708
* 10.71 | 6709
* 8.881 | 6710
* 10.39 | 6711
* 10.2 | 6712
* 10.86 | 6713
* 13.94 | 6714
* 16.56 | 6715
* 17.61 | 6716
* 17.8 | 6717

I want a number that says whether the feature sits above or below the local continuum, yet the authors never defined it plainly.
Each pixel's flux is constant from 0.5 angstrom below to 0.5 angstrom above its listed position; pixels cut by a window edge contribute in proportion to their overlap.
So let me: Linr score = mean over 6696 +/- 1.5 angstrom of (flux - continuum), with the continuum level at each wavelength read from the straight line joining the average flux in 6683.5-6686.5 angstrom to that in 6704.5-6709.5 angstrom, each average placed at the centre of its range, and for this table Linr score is 1.8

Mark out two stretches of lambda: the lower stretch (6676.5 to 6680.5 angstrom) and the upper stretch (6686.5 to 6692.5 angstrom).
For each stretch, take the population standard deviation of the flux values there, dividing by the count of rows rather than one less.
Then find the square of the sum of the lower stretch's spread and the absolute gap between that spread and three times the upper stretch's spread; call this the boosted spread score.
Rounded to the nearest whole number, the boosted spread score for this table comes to 18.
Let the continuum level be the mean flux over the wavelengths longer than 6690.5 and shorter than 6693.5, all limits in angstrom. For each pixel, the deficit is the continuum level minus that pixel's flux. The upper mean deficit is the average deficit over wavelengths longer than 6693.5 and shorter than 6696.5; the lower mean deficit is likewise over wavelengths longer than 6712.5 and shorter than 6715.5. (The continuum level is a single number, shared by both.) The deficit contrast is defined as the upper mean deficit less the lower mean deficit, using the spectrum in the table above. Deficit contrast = 2.0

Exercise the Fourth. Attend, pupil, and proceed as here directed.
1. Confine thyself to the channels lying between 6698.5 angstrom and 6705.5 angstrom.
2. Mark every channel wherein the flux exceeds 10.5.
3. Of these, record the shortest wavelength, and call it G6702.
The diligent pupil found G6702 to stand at 6699 angstrom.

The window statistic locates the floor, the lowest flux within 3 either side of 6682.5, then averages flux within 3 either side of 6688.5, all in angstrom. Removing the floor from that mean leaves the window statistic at 2.8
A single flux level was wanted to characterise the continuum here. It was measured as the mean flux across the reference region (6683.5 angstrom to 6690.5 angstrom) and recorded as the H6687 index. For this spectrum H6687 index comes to 10.5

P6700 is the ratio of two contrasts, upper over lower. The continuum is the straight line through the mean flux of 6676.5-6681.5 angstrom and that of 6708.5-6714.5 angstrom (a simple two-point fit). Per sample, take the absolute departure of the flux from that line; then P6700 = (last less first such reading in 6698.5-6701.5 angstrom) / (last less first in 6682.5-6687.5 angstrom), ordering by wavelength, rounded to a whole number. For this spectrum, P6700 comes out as 2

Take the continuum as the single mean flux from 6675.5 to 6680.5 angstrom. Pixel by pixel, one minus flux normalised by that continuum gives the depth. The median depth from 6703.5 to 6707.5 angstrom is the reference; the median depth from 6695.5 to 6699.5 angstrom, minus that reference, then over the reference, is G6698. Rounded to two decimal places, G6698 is 0.75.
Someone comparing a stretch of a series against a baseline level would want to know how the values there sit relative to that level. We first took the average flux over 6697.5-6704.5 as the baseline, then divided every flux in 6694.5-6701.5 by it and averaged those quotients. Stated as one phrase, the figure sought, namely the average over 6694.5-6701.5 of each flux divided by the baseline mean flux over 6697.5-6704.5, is 1.03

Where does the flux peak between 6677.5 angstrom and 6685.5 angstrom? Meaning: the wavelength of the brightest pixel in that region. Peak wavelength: 6680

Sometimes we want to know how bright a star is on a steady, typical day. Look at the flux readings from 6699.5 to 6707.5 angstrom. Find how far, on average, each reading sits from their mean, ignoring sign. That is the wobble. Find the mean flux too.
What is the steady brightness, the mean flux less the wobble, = 10.2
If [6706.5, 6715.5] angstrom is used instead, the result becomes 9.8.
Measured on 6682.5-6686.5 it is 8.3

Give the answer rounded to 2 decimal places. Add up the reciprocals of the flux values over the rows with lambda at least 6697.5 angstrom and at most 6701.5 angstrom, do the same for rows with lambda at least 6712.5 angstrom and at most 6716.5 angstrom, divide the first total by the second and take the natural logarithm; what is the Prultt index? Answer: 0.20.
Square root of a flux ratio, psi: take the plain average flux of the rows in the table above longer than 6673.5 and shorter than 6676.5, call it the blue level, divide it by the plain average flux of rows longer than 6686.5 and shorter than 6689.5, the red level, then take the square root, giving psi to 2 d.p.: 0.84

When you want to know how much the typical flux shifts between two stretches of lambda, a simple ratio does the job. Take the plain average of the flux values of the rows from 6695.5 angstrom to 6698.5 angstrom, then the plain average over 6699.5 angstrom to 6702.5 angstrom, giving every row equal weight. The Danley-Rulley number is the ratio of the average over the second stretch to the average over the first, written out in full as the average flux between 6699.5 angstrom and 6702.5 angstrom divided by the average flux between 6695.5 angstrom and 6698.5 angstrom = 1.02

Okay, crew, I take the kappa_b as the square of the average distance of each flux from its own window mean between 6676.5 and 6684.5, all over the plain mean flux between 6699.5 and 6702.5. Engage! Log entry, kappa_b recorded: 0.08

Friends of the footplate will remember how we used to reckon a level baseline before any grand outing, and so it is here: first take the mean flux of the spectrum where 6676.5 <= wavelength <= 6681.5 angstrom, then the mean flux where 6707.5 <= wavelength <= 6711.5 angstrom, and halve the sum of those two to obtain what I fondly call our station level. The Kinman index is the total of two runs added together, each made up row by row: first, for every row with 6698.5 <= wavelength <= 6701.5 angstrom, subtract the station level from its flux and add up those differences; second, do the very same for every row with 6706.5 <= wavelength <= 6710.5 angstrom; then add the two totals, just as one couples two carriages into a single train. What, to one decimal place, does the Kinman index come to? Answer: 6.9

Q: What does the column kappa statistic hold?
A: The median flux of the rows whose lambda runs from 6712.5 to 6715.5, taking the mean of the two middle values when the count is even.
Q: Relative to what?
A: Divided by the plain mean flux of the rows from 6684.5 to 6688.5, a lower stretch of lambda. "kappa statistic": 1.4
